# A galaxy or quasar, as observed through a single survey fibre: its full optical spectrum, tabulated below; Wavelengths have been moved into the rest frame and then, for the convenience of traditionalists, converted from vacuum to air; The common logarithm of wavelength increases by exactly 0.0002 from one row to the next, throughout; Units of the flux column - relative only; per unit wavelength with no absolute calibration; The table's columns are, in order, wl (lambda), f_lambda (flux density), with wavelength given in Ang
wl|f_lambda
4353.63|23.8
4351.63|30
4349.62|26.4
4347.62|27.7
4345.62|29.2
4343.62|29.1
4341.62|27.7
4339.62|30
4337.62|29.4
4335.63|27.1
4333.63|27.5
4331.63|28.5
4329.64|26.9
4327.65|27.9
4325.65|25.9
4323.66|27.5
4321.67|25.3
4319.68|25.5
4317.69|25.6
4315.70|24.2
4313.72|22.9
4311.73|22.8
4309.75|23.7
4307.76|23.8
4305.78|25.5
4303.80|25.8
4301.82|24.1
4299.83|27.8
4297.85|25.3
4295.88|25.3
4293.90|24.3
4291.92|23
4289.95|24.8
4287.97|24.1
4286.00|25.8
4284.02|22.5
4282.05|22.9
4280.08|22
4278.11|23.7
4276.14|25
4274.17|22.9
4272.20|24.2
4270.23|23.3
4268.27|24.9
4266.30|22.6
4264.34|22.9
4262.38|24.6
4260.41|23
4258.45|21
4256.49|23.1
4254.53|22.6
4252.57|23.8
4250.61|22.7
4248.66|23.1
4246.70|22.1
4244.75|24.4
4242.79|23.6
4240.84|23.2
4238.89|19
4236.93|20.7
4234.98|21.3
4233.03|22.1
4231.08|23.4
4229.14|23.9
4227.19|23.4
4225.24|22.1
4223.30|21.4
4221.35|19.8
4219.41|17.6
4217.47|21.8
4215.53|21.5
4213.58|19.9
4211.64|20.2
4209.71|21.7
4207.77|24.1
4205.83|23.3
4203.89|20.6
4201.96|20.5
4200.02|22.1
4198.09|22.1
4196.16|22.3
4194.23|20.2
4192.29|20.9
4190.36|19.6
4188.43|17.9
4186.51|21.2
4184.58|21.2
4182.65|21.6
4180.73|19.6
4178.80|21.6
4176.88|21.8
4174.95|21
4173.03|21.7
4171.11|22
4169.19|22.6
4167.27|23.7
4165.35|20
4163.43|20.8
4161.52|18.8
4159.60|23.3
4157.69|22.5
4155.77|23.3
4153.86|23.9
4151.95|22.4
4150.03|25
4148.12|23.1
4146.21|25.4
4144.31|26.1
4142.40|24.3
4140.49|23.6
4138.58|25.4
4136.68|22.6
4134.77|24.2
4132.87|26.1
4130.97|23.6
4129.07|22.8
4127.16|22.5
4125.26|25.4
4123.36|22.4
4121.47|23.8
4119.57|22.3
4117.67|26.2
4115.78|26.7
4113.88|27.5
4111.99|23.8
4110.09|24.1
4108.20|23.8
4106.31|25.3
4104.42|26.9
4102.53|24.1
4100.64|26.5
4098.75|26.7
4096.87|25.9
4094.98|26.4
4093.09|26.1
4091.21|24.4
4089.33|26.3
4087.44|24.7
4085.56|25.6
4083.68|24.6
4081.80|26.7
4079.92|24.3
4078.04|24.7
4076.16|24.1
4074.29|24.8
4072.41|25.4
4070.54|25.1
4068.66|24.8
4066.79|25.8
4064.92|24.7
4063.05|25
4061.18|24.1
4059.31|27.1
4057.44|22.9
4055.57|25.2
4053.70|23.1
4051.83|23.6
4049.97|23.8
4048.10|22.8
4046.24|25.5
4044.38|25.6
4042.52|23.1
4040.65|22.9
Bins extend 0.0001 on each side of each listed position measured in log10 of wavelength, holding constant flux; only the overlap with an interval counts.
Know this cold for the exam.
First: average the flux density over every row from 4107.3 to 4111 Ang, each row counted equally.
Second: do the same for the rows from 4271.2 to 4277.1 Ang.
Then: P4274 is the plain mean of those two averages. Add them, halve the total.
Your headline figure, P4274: 24.0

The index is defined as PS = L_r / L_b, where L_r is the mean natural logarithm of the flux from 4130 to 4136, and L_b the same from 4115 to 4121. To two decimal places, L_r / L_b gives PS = 1.00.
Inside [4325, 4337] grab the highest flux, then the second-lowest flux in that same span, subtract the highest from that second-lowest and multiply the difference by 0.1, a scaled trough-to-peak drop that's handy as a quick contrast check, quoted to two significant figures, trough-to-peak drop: -0.16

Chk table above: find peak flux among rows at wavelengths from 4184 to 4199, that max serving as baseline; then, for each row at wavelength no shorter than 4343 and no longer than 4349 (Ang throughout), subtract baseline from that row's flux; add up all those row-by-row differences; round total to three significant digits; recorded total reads 19.1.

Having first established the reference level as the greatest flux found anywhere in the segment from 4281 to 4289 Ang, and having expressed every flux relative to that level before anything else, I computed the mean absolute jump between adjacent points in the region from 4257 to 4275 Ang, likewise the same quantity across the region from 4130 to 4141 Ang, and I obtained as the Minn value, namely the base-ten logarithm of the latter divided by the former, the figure 0.16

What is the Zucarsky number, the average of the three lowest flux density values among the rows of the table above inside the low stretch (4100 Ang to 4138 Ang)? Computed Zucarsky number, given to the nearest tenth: 22.4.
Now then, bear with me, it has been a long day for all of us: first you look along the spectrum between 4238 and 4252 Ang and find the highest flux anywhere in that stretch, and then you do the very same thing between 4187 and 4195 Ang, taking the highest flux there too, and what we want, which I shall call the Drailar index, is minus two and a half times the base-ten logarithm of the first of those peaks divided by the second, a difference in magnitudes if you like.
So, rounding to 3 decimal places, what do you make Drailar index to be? -0.168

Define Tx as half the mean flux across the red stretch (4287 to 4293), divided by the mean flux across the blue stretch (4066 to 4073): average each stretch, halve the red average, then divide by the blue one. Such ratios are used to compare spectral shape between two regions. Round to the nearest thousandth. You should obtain 0.474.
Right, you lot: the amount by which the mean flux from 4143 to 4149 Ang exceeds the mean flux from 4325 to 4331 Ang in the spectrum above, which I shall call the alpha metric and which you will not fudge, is -2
